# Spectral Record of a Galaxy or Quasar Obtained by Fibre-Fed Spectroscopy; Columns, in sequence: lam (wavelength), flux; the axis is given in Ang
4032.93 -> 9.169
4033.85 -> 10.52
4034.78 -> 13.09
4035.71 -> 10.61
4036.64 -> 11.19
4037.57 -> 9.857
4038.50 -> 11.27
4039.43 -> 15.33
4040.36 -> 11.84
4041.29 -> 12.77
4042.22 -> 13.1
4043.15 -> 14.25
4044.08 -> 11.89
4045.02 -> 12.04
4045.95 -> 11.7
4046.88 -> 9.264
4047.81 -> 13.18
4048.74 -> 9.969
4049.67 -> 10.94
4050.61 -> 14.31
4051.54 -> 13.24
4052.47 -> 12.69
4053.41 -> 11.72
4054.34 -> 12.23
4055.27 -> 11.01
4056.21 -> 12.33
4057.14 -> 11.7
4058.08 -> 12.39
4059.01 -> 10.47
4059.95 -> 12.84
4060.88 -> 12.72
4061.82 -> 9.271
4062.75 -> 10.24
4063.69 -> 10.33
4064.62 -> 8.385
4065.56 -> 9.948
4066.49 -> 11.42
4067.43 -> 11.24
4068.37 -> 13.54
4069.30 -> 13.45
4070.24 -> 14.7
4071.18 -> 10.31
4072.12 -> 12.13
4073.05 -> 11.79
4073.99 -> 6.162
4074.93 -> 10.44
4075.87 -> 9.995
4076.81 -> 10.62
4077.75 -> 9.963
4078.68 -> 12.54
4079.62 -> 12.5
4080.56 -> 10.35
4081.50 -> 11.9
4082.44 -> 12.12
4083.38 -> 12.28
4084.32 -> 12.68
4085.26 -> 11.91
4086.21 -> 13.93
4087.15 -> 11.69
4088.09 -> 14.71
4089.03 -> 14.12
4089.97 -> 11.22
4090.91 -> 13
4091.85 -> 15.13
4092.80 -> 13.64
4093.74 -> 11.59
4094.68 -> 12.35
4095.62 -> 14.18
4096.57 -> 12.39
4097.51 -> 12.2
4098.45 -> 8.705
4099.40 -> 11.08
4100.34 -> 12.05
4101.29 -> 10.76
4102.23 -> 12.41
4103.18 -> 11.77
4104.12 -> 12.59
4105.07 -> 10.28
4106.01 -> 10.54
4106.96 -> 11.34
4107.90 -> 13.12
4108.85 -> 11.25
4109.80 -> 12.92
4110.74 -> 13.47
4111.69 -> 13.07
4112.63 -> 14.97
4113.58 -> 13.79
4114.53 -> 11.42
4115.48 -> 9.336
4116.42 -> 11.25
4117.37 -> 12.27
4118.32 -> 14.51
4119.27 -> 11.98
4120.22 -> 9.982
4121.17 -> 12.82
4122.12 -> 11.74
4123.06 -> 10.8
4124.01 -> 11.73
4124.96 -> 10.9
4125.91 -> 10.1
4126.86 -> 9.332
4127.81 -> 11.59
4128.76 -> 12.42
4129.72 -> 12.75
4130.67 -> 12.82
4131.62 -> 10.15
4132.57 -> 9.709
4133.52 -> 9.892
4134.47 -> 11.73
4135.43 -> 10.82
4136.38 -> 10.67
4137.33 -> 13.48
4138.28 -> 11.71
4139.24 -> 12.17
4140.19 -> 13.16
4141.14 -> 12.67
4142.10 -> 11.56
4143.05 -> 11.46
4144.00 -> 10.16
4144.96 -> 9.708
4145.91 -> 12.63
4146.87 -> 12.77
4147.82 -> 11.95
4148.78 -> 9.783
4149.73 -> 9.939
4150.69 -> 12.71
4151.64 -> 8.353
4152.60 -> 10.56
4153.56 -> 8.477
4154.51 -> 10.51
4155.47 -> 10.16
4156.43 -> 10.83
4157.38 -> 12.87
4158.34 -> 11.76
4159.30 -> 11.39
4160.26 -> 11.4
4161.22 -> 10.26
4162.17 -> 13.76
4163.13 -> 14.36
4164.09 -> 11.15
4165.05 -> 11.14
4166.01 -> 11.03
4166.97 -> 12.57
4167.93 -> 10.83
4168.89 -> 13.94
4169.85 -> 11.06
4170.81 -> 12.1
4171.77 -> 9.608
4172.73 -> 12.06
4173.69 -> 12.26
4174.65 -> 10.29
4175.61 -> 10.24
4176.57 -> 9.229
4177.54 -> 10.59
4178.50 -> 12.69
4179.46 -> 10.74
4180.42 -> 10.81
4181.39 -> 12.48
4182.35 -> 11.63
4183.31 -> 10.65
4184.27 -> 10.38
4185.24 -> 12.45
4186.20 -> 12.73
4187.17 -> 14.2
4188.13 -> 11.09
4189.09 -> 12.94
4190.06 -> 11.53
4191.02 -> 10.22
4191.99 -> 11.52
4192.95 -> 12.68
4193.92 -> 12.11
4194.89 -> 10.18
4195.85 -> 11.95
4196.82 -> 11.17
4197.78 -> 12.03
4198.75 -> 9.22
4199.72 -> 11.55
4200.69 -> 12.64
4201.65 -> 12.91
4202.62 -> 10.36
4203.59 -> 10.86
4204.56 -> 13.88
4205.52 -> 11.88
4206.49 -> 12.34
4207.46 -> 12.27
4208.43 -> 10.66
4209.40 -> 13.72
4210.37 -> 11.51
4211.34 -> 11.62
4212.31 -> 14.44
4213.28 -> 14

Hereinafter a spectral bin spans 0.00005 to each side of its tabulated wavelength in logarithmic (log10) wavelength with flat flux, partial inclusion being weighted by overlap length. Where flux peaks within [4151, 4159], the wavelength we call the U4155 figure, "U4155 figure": 4157.38 Ang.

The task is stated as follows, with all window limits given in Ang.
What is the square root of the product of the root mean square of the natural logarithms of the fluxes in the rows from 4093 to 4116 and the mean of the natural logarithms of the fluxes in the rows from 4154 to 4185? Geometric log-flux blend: 2.45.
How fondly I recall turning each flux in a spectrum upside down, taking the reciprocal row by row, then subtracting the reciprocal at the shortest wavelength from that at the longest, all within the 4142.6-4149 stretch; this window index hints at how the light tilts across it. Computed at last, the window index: 0.015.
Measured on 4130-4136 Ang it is 0.014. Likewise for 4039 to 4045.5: 0.018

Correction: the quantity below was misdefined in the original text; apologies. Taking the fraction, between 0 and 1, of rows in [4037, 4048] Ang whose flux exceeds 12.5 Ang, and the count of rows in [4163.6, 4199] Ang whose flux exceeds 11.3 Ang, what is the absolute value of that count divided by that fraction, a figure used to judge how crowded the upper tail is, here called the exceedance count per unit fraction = 43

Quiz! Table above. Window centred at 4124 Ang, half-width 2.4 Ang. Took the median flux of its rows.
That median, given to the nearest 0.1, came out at 10.9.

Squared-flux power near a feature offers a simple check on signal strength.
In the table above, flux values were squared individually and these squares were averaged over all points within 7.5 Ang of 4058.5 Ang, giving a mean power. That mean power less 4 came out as 127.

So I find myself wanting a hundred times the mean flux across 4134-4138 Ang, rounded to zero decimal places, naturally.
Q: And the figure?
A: 1168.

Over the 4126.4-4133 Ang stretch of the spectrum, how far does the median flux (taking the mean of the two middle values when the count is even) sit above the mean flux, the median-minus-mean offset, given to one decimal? 0.3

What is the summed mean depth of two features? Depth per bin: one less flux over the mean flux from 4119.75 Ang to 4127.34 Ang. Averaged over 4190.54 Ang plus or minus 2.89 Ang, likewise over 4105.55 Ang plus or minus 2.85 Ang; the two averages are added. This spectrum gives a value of -0.13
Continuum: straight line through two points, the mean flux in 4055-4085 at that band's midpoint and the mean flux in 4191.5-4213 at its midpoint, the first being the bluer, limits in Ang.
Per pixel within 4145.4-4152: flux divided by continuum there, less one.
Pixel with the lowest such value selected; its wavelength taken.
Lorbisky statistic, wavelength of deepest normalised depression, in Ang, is 4151.64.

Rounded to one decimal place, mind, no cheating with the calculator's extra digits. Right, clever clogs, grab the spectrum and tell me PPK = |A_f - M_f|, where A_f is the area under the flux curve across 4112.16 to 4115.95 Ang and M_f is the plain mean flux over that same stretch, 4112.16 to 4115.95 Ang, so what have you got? 34.5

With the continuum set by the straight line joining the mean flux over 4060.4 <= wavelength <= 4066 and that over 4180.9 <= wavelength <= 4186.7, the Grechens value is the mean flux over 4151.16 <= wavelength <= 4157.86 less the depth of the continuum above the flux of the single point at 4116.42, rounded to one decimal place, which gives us 10.7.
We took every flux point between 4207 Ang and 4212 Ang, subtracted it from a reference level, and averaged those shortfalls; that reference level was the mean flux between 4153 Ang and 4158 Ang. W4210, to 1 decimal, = -1.4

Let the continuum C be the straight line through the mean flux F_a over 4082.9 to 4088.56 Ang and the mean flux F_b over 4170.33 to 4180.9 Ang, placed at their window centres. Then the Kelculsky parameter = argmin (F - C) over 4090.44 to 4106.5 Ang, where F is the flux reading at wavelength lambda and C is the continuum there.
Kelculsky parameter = 4098.45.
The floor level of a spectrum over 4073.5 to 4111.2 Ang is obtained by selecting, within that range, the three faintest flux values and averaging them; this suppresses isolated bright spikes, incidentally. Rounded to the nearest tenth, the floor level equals 8.3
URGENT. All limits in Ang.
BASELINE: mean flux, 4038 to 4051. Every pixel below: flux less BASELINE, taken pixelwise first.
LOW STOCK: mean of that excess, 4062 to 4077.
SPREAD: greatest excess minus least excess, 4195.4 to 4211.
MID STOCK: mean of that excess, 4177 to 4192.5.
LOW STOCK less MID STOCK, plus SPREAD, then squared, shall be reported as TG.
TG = 15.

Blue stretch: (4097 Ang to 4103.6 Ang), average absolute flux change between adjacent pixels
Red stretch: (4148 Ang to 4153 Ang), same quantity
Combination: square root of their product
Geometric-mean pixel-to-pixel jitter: 2.0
